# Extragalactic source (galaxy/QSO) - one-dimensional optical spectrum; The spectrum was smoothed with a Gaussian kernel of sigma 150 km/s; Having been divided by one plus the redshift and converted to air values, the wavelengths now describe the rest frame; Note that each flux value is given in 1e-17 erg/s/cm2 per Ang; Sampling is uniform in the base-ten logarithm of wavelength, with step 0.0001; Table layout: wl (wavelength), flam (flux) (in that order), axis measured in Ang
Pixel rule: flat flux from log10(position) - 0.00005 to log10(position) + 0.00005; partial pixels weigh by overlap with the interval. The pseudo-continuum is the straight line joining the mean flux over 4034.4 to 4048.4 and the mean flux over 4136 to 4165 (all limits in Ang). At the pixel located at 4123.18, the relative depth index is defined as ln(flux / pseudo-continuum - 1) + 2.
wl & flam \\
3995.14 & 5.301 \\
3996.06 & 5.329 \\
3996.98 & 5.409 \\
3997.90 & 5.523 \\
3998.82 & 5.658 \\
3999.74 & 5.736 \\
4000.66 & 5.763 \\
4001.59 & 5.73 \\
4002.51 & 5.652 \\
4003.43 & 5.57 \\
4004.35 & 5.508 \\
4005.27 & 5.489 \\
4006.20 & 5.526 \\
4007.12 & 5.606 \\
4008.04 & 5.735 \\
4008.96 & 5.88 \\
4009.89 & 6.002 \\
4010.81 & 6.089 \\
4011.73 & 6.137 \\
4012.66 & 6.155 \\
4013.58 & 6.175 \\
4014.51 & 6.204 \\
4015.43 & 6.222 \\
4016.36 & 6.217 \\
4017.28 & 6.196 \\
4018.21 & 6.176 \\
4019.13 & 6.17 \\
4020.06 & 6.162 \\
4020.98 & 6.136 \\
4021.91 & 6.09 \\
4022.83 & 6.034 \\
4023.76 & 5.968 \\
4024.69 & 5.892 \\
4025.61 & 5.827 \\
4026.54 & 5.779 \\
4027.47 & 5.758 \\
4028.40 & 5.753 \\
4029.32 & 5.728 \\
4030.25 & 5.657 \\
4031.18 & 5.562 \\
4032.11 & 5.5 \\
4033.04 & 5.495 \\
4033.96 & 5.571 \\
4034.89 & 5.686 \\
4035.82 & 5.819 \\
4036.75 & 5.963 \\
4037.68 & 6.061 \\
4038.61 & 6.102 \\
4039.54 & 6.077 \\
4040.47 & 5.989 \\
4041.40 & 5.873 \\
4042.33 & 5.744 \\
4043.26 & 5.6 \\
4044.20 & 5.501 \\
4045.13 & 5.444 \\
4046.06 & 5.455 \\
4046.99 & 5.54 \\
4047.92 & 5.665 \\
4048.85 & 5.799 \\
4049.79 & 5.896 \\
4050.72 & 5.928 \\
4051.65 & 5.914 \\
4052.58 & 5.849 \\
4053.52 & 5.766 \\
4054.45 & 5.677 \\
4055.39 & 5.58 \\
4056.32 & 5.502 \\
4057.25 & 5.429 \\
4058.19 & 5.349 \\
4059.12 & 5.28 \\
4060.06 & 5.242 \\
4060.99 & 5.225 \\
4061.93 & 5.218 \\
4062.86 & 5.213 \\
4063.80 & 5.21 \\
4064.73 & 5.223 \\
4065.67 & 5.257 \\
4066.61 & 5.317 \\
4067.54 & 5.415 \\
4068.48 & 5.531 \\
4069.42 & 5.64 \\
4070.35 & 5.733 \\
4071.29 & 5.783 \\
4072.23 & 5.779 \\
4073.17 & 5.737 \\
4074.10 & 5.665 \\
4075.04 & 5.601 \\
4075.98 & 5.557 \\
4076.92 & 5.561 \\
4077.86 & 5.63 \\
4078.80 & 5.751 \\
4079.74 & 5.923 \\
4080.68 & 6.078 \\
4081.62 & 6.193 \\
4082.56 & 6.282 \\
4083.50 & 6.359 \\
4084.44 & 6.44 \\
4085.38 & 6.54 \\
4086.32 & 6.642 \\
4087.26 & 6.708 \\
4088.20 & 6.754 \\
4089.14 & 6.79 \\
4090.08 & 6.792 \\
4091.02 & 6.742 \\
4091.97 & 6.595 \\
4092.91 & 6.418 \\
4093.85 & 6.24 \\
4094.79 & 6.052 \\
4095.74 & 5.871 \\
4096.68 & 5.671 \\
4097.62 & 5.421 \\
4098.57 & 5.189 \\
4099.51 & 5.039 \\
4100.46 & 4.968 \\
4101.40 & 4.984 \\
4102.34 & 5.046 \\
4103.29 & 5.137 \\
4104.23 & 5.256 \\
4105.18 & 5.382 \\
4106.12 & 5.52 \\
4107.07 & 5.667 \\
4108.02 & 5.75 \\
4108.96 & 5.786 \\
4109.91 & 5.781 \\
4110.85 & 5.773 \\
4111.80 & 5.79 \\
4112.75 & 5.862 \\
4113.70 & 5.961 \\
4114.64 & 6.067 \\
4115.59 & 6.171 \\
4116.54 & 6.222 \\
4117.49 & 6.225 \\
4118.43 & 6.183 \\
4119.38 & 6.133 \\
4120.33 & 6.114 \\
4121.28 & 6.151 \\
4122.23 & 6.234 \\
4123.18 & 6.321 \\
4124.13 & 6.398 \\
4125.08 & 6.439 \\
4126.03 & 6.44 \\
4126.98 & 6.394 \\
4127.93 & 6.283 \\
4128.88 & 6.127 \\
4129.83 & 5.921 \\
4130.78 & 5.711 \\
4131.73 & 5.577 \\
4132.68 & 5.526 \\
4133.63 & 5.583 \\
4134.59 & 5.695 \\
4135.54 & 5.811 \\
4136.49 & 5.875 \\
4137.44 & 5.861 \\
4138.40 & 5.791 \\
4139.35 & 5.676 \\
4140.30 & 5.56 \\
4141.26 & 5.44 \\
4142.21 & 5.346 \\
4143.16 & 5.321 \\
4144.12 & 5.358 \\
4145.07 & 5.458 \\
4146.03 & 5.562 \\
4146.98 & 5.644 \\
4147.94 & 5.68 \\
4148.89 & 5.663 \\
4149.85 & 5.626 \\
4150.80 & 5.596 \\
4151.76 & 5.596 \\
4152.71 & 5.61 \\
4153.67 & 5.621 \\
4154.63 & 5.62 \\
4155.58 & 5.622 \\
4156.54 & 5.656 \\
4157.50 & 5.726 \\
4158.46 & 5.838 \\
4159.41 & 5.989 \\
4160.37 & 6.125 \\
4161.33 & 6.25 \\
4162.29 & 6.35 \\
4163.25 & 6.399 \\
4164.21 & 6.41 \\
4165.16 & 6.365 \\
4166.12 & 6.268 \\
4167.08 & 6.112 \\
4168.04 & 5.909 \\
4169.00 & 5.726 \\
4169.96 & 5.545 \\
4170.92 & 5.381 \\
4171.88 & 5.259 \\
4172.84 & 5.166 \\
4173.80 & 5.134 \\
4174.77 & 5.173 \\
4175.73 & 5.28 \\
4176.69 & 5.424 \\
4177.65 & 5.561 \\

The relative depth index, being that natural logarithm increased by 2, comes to -0.3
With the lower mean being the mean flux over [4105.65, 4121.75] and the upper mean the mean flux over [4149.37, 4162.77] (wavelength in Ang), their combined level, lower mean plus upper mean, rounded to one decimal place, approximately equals 11.8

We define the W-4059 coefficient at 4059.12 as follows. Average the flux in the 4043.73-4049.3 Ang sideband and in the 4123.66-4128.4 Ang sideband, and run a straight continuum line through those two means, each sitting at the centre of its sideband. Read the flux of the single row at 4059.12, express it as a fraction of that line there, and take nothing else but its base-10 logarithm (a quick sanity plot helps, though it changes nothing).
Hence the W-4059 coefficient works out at -0.033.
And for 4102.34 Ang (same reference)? -0.086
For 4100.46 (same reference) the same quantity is -0.091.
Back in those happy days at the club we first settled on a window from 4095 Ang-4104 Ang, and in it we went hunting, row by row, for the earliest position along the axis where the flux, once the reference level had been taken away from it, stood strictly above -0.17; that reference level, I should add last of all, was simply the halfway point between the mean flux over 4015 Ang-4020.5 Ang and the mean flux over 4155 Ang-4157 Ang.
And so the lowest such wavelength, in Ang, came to 4095.74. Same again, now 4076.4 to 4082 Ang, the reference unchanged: 4078.80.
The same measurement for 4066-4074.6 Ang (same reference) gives 4071.29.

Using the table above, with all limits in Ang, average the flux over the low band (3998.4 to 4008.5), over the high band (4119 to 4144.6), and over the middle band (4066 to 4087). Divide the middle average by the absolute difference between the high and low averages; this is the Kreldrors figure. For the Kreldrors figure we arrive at 23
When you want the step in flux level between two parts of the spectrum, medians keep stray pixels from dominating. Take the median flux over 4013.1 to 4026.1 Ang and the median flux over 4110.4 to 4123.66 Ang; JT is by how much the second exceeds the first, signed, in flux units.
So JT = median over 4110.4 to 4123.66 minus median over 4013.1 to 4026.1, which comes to 0.0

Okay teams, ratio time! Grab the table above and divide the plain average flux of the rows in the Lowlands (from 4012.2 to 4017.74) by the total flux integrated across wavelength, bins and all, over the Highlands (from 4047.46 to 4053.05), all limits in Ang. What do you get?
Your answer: 0.190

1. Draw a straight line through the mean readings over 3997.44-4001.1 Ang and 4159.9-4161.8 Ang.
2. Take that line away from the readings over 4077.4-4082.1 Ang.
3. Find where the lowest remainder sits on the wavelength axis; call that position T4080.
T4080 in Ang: 4077.86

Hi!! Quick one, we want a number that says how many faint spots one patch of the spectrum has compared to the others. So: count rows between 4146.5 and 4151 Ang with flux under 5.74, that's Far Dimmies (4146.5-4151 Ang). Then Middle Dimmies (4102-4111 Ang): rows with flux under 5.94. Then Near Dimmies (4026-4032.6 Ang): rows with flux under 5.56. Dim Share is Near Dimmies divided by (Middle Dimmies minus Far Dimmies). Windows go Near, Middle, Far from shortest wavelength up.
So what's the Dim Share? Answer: 0.20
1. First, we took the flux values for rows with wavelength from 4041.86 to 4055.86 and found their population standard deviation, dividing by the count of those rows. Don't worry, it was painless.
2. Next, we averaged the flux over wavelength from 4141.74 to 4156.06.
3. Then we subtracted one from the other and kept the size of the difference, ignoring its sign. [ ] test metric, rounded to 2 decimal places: 5.39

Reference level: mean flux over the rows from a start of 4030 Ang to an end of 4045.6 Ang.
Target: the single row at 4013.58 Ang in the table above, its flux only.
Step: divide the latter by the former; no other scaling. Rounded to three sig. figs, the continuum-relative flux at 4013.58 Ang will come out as 1.08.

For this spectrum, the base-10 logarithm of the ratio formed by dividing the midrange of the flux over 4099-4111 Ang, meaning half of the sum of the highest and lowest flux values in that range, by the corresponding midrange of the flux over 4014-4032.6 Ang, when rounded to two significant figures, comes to -0.037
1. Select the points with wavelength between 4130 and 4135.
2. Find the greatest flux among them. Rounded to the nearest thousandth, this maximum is 5.711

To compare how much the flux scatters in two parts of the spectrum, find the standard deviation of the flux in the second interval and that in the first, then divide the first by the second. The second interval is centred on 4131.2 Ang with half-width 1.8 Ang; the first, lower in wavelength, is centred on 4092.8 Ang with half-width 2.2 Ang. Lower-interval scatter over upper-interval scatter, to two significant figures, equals 1.6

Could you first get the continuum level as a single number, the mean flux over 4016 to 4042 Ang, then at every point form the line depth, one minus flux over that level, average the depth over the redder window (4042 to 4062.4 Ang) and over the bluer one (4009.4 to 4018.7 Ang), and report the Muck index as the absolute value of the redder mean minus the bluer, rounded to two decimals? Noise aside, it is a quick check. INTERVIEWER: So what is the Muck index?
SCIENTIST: 0.10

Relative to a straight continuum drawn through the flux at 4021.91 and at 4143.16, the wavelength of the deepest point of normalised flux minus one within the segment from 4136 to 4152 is 4143.16 Ang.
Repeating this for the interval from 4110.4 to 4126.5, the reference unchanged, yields 4110.85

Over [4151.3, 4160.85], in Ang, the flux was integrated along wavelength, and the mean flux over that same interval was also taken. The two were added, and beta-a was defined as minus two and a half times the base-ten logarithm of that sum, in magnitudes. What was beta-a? -4.5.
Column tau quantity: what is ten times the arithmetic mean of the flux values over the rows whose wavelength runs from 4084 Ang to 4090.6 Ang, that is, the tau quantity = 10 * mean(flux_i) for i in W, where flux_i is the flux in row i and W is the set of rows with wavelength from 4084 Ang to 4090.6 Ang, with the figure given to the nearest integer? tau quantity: 67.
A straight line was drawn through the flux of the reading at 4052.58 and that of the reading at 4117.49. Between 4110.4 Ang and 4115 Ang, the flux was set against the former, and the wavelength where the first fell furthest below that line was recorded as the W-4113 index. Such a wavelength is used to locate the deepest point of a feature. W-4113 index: 4110.85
